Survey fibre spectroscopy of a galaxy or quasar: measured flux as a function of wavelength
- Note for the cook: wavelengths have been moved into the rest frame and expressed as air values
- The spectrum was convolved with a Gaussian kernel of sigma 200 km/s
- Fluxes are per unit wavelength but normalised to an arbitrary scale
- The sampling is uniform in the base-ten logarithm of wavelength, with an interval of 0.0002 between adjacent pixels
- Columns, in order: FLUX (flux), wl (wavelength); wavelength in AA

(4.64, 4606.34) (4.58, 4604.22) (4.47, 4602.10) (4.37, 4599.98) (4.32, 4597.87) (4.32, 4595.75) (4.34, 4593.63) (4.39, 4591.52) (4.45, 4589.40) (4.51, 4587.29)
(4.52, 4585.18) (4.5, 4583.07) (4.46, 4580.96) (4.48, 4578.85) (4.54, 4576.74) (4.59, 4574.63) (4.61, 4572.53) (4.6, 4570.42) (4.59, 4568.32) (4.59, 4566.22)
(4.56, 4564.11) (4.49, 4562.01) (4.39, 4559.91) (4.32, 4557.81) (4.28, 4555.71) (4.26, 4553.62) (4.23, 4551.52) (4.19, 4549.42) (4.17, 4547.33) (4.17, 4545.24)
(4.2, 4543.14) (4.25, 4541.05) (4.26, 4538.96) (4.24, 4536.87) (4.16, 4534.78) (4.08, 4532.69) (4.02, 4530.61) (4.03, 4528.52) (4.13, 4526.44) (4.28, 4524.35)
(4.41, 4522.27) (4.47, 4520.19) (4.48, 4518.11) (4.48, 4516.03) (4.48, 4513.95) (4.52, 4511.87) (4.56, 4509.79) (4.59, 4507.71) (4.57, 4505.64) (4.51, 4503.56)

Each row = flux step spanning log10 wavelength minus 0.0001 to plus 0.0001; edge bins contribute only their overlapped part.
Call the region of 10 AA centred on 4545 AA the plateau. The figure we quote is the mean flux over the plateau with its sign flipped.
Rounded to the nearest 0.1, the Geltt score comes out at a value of -4.2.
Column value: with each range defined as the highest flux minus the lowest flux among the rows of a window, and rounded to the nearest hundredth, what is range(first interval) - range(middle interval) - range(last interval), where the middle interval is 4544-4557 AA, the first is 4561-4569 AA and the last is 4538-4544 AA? -0.07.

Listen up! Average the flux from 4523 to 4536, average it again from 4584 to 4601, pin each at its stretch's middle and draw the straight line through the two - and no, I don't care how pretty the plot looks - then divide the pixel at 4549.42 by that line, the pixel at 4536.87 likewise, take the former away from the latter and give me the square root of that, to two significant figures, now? 0.16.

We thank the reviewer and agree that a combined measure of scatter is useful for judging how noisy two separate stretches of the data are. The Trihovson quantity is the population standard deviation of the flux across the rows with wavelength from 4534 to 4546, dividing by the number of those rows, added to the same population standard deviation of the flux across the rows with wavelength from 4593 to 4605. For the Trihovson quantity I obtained 0.134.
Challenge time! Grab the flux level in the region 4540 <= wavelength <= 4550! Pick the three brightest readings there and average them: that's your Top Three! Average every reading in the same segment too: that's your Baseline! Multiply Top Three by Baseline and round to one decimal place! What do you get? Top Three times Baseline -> 17.7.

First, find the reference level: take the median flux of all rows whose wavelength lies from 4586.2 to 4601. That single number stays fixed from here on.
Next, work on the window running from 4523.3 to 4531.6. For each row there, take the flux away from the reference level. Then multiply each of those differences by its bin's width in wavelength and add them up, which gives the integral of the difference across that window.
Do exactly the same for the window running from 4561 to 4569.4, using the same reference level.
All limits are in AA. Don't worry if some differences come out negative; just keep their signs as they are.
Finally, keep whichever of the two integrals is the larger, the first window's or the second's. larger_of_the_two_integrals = 2.1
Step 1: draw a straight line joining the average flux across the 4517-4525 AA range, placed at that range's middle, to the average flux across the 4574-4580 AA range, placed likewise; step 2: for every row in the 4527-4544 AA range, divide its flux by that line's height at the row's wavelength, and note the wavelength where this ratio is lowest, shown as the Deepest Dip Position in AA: 4530.61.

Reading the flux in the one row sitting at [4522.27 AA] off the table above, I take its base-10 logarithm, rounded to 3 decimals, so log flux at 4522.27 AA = 0.644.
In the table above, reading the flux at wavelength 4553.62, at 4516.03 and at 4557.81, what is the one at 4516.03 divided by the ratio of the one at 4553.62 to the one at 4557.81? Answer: 4.5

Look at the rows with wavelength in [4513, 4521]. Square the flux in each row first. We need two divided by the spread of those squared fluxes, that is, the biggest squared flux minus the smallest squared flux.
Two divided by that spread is 22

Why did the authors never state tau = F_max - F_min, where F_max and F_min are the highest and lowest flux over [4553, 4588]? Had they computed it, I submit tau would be 0.35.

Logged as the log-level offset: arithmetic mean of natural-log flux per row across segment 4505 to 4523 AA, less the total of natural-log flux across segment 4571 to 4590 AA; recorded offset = -12.1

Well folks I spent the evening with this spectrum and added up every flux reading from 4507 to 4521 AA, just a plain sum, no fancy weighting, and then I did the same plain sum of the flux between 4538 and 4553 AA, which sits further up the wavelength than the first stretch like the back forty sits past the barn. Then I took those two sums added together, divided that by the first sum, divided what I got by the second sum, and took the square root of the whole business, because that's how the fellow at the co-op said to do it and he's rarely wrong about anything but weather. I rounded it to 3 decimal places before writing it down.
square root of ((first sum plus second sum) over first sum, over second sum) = 0.256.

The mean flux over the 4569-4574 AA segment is 4.6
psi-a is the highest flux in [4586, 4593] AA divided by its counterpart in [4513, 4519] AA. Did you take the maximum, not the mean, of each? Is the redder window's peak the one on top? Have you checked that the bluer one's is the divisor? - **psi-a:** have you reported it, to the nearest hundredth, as 1.01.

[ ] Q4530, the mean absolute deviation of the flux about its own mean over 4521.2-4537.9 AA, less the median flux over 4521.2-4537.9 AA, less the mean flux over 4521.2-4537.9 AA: -8.2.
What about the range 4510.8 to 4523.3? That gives -8.9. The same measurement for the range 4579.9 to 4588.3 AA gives -9.0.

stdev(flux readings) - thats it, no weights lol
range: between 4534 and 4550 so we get 0.04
